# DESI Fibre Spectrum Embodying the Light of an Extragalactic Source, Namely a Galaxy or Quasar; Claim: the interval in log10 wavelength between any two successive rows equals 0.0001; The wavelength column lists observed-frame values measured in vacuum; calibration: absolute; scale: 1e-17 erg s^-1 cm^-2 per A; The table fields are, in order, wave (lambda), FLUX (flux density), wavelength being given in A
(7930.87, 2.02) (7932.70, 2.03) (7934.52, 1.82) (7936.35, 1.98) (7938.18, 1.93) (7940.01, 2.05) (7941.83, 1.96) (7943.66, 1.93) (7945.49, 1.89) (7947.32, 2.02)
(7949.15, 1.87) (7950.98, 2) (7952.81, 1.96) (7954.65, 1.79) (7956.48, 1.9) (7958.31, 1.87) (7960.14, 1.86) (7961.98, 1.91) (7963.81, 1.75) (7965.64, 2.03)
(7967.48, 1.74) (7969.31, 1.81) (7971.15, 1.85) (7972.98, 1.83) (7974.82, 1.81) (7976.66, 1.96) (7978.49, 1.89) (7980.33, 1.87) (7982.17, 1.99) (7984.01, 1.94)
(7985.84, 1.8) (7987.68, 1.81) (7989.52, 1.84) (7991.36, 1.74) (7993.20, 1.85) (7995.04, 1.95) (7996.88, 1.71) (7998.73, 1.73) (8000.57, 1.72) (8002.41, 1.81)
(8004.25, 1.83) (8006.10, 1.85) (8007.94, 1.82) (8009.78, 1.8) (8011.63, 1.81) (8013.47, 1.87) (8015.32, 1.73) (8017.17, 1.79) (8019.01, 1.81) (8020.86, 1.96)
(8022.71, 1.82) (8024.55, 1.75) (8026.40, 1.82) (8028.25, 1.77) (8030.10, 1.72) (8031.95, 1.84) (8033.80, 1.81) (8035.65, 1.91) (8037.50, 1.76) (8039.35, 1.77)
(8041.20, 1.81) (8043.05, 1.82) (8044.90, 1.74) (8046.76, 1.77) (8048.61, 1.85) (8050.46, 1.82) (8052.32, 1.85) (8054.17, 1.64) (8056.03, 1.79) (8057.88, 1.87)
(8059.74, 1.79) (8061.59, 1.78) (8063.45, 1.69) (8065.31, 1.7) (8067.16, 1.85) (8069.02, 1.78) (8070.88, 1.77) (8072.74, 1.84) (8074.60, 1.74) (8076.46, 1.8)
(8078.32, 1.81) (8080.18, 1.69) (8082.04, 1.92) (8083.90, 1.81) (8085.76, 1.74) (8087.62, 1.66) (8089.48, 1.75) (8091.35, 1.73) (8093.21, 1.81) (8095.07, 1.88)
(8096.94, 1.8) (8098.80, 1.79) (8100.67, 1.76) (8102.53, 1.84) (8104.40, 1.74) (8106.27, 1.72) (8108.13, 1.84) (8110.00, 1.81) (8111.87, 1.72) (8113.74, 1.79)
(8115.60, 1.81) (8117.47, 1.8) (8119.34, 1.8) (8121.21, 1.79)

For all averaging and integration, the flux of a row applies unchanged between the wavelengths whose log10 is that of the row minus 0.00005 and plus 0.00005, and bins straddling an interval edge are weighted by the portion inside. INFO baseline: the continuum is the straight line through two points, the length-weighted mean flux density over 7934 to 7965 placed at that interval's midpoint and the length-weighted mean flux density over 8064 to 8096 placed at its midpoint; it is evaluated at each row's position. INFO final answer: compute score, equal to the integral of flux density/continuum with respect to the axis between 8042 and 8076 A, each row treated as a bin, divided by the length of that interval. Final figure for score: 0.990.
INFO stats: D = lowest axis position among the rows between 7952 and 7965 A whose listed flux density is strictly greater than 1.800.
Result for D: 7952.81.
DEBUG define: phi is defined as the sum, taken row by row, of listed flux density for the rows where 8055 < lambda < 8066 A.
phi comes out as 10.62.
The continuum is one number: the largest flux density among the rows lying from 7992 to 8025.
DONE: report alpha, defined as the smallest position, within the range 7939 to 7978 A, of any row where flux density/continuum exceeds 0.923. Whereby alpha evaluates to 7940.01 A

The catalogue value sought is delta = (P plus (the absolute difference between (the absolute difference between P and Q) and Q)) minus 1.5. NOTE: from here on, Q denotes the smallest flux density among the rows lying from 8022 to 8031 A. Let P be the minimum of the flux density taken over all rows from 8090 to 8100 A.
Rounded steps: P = 1.73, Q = 1.72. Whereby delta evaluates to 1.94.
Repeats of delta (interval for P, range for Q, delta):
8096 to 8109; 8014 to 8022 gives 1.94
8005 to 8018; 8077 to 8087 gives 1.88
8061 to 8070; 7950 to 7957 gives 1.88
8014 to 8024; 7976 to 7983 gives 1.96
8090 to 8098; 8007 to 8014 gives 1.96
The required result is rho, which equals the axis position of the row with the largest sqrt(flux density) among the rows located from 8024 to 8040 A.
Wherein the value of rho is 8035.65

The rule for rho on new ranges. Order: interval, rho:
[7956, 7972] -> 7965.64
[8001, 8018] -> 8013.47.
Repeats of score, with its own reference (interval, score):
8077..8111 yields 1.010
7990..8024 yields 0.976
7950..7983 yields 0.991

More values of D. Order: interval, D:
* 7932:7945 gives 7932.70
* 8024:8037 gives 8026.40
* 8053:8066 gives 8057.88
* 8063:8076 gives 8067.16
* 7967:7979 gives 7969.31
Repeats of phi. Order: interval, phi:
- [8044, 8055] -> 10.67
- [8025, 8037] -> 10.87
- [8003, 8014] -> 10.98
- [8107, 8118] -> 10.77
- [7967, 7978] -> 11.00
